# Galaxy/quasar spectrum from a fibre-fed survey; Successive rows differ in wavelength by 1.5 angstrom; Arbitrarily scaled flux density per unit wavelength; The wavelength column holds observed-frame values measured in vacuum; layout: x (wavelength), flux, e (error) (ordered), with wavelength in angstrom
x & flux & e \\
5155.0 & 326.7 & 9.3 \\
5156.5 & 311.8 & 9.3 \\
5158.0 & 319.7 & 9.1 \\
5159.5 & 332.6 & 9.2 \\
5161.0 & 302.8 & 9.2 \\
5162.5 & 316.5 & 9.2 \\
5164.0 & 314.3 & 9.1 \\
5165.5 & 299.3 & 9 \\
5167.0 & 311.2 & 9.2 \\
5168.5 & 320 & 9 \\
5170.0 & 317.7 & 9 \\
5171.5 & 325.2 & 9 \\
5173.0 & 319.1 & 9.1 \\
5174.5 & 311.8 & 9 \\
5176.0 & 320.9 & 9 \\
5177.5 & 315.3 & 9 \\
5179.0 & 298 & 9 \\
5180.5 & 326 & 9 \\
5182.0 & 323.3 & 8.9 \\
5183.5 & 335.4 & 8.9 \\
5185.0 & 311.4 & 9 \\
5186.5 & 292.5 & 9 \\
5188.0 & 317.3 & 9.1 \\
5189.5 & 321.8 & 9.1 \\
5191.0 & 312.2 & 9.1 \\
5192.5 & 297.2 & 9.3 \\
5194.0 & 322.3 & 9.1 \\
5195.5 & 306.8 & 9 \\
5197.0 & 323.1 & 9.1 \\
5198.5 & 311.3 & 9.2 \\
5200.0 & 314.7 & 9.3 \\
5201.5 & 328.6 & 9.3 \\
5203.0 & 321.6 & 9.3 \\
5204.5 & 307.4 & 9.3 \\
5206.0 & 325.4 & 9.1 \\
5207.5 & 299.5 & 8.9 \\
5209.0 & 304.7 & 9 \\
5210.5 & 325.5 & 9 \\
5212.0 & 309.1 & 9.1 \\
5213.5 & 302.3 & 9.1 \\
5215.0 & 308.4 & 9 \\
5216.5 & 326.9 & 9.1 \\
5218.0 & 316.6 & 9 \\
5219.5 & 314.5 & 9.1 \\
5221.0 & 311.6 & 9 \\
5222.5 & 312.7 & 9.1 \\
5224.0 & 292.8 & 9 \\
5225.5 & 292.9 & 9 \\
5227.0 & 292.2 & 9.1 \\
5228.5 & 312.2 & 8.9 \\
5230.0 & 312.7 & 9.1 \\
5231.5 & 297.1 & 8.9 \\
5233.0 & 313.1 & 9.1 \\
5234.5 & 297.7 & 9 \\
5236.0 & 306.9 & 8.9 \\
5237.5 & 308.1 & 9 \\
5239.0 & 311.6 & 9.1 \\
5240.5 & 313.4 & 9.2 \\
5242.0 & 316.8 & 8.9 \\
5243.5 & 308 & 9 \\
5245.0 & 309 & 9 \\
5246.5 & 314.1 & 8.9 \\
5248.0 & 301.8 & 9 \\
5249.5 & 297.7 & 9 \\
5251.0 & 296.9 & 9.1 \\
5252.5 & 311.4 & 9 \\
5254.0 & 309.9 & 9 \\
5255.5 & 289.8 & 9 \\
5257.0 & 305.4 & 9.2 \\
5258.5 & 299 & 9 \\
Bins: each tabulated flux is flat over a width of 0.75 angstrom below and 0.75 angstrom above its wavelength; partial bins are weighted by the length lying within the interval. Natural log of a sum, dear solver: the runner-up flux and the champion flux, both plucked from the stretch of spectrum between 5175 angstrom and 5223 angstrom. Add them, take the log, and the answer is 6.50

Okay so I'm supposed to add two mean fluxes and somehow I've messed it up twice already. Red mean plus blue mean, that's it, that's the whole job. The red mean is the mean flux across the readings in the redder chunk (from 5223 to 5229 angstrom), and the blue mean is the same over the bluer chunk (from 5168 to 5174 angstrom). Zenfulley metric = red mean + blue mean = 618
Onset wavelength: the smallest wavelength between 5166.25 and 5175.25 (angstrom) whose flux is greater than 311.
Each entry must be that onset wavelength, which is 5167.0 angstrom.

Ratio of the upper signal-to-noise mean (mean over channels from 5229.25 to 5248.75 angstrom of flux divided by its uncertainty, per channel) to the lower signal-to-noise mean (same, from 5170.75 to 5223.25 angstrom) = 0.99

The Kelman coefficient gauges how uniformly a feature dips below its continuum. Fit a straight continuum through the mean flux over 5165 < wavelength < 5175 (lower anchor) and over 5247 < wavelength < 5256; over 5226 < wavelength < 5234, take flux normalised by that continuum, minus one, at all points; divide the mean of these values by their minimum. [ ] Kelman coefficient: 0.0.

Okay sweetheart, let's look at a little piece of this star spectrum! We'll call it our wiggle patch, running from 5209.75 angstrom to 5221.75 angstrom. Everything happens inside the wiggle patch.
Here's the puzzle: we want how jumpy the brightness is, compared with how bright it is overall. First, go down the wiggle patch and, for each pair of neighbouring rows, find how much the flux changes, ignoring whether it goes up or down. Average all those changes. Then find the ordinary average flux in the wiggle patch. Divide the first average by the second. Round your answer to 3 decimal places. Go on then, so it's 0.029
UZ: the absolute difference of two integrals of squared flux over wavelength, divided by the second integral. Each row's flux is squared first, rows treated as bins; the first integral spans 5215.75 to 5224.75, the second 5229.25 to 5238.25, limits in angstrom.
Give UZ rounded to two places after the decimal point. 0.04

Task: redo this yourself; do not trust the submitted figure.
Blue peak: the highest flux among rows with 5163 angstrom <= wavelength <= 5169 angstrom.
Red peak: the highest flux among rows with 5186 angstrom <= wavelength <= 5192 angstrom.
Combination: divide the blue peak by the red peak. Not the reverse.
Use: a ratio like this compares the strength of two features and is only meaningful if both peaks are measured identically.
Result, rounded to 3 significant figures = 0.994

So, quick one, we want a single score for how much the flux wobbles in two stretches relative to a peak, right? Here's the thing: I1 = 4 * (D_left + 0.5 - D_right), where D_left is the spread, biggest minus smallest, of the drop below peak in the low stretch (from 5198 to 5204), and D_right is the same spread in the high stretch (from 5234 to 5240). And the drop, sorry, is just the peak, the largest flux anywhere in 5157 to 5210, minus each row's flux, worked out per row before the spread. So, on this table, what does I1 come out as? 16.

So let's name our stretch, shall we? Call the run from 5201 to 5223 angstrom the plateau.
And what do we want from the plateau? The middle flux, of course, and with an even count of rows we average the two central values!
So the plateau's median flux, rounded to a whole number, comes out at 313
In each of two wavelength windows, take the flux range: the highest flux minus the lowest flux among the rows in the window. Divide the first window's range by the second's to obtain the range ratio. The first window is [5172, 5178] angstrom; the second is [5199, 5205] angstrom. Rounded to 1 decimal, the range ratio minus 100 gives -99.6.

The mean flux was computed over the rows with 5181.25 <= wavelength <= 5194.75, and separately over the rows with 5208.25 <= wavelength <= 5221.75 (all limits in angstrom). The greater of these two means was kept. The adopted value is 315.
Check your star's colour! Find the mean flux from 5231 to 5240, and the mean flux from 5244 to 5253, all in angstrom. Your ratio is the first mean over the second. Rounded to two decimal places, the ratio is 1.00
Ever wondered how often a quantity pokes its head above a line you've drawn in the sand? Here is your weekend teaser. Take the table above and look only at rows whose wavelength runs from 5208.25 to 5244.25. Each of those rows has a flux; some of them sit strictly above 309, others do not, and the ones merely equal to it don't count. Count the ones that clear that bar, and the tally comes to 13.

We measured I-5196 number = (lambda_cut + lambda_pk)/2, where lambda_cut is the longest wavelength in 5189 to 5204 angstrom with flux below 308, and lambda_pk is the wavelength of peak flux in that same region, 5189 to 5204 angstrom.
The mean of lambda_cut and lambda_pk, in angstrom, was 5198.5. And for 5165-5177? 5168.5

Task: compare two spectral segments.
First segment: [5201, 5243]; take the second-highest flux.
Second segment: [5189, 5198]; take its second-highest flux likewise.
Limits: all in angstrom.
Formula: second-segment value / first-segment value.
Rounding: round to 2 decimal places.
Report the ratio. 0.99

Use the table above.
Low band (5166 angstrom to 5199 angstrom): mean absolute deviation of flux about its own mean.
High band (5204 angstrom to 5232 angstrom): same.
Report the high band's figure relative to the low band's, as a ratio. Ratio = 1.08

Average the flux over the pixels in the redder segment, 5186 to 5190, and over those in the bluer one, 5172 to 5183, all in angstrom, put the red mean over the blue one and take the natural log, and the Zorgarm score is -0.019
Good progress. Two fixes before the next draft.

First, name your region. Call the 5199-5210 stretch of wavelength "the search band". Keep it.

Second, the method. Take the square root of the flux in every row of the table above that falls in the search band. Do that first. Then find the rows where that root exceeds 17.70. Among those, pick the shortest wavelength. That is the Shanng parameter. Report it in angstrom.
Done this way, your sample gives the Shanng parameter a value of 5200.0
